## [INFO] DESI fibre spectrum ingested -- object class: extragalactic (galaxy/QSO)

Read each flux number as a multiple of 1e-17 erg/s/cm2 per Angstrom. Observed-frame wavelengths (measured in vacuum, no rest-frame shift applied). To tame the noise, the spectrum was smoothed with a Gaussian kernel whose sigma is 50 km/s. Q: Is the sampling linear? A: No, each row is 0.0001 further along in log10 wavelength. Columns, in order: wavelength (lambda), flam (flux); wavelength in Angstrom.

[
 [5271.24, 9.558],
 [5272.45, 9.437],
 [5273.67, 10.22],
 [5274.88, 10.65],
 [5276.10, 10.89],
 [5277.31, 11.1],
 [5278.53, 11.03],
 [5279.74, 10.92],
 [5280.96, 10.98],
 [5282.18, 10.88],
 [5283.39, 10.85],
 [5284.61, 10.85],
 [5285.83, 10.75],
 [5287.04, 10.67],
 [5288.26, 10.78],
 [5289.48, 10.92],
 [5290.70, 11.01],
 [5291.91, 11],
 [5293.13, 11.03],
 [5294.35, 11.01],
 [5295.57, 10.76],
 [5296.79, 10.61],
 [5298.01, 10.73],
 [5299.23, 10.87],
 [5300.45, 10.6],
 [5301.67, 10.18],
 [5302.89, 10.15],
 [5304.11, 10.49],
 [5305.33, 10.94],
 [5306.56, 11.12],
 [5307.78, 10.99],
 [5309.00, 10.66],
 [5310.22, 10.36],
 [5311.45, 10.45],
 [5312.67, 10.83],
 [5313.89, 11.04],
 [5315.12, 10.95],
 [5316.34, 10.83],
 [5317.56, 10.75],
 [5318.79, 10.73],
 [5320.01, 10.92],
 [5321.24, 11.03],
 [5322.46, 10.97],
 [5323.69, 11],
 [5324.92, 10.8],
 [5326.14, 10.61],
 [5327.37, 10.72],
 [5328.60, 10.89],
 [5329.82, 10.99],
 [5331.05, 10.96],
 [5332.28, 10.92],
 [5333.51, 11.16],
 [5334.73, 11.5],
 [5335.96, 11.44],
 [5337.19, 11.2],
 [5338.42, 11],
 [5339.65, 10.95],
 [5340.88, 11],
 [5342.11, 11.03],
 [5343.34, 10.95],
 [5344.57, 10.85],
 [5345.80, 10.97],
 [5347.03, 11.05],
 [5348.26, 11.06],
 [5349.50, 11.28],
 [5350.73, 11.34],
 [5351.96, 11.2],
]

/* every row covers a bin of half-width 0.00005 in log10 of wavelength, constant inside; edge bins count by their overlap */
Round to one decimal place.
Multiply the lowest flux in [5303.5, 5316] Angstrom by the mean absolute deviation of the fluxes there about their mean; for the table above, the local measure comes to 2.4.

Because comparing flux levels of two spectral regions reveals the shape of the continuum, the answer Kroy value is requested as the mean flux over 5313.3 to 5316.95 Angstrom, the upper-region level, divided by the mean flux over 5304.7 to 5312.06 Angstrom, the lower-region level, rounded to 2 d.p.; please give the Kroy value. 1.02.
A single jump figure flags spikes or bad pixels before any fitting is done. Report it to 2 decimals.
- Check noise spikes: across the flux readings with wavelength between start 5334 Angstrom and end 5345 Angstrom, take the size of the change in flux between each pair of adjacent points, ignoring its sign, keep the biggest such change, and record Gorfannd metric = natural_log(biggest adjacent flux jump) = -1.43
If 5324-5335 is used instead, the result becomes -1.08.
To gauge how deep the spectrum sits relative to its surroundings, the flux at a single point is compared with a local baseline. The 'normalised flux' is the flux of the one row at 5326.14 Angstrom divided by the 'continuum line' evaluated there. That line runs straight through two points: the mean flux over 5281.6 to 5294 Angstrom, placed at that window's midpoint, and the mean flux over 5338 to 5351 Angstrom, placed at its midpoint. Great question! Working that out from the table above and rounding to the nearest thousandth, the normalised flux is 0.966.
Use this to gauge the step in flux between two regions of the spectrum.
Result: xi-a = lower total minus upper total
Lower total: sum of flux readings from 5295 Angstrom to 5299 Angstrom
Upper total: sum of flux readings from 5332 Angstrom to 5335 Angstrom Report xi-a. -1.5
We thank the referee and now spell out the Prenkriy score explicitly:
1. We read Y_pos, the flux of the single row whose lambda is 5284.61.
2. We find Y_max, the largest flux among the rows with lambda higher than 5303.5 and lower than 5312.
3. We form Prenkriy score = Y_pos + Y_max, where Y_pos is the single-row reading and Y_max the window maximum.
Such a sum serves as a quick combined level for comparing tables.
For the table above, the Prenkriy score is 22.0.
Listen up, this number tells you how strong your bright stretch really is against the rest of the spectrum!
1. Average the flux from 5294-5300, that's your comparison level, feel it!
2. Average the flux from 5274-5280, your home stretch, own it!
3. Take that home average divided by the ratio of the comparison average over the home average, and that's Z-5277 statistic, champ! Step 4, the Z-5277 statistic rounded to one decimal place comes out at 11.0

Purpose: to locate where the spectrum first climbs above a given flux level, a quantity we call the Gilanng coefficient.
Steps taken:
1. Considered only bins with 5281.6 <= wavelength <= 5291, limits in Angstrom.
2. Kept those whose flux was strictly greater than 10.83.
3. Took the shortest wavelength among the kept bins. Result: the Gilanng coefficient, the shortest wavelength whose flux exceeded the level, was 5282.18 Angstrom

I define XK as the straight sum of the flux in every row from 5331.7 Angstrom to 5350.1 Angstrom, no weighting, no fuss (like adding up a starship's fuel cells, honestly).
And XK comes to 166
